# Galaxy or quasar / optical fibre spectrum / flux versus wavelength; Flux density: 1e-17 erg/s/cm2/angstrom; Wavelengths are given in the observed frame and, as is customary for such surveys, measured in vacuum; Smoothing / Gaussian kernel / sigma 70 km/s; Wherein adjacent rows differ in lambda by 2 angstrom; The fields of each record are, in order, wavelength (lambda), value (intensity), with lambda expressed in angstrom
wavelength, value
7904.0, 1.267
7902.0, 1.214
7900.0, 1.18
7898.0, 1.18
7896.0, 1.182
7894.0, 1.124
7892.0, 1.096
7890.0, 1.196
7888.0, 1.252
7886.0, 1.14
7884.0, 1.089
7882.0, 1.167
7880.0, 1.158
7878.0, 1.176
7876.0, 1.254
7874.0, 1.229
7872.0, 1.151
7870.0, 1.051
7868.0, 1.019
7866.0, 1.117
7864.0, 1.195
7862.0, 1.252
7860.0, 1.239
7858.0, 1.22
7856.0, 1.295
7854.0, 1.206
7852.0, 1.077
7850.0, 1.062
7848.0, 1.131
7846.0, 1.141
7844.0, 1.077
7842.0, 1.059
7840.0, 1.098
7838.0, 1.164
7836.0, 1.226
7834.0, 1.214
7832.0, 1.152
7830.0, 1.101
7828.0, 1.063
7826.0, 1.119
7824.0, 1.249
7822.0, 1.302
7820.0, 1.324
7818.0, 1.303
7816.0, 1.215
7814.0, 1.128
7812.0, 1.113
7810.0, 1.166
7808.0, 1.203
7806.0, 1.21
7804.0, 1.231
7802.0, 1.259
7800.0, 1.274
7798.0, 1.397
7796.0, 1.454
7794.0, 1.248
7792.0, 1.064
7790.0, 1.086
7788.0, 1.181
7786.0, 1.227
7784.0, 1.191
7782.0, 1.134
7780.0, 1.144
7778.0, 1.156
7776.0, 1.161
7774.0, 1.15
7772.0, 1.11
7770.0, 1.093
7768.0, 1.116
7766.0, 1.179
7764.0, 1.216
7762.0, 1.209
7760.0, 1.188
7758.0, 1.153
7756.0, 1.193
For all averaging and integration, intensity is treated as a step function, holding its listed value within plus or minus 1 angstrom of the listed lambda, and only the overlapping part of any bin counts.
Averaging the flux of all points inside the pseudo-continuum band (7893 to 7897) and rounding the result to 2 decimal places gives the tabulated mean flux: 1.15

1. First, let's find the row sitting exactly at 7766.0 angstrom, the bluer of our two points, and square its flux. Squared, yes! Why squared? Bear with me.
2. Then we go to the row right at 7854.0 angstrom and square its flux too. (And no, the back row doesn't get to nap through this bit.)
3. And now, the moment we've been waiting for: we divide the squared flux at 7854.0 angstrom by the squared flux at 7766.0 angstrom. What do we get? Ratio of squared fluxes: 1.05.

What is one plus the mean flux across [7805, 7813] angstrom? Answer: 2.17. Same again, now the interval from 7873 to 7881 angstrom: 2.20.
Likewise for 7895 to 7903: 2.19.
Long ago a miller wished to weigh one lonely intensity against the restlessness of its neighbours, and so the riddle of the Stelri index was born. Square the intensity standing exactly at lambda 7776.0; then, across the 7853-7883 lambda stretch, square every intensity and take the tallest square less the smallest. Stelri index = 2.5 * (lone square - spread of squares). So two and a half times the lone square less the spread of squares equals 1.8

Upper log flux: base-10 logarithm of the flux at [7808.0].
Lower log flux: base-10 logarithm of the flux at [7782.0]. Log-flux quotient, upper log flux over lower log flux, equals 1.5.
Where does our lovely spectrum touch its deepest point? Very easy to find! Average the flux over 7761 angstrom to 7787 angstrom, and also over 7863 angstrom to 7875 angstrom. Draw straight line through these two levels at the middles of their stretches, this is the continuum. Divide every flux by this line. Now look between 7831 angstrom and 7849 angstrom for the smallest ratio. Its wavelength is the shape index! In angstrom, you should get 7842.0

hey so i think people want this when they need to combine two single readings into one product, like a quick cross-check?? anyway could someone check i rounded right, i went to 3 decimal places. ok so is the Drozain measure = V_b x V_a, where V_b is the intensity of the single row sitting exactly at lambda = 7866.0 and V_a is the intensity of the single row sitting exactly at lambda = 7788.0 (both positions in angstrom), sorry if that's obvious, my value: 1.319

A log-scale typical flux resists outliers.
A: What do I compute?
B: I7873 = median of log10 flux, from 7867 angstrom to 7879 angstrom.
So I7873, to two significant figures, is 0.066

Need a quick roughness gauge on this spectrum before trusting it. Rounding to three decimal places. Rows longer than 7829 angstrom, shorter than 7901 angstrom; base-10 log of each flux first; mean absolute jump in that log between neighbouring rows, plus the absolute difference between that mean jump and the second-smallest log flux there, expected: 0.022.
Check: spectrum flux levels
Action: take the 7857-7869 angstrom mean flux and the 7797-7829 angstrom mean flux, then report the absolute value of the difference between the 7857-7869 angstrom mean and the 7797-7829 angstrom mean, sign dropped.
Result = 0.05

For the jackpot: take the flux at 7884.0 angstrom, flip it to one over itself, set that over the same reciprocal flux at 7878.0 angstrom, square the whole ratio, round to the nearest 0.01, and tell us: 1.17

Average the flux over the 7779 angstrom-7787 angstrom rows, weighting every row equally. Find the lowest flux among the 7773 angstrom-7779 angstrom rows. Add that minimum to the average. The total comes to 2.32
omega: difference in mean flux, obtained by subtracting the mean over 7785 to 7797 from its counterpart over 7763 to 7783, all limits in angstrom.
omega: -0.064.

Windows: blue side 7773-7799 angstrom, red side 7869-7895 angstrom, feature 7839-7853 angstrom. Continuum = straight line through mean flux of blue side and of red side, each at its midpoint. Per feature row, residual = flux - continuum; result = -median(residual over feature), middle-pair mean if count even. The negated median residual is 0.10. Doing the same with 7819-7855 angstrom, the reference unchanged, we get 0.04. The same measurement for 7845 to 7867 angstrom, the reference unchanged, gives -0.03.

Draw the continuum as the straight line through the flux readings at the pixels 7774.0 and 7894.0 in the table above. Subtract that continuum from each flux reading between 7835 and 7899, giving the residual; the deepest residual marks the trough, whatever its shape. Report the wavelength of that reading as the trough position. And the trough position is 7868.0 angstrom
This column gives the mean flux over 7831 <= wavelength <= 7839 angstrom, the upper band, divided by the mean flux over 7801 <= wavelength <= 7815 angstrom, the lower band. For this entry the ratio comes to 1.00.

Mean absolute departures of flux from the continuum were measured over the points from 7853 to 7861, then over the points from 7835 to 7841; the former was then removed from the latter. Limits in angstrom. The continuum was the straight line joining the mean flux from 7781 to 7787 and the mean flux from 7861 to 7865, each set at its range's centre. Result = 0.03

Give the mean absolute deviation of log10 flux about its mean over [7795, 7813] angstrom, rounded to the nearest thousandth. 0.027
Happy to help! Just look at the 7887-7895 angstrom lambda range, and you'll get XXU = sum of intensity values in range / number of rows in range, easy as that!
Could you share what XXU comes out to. 1.17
